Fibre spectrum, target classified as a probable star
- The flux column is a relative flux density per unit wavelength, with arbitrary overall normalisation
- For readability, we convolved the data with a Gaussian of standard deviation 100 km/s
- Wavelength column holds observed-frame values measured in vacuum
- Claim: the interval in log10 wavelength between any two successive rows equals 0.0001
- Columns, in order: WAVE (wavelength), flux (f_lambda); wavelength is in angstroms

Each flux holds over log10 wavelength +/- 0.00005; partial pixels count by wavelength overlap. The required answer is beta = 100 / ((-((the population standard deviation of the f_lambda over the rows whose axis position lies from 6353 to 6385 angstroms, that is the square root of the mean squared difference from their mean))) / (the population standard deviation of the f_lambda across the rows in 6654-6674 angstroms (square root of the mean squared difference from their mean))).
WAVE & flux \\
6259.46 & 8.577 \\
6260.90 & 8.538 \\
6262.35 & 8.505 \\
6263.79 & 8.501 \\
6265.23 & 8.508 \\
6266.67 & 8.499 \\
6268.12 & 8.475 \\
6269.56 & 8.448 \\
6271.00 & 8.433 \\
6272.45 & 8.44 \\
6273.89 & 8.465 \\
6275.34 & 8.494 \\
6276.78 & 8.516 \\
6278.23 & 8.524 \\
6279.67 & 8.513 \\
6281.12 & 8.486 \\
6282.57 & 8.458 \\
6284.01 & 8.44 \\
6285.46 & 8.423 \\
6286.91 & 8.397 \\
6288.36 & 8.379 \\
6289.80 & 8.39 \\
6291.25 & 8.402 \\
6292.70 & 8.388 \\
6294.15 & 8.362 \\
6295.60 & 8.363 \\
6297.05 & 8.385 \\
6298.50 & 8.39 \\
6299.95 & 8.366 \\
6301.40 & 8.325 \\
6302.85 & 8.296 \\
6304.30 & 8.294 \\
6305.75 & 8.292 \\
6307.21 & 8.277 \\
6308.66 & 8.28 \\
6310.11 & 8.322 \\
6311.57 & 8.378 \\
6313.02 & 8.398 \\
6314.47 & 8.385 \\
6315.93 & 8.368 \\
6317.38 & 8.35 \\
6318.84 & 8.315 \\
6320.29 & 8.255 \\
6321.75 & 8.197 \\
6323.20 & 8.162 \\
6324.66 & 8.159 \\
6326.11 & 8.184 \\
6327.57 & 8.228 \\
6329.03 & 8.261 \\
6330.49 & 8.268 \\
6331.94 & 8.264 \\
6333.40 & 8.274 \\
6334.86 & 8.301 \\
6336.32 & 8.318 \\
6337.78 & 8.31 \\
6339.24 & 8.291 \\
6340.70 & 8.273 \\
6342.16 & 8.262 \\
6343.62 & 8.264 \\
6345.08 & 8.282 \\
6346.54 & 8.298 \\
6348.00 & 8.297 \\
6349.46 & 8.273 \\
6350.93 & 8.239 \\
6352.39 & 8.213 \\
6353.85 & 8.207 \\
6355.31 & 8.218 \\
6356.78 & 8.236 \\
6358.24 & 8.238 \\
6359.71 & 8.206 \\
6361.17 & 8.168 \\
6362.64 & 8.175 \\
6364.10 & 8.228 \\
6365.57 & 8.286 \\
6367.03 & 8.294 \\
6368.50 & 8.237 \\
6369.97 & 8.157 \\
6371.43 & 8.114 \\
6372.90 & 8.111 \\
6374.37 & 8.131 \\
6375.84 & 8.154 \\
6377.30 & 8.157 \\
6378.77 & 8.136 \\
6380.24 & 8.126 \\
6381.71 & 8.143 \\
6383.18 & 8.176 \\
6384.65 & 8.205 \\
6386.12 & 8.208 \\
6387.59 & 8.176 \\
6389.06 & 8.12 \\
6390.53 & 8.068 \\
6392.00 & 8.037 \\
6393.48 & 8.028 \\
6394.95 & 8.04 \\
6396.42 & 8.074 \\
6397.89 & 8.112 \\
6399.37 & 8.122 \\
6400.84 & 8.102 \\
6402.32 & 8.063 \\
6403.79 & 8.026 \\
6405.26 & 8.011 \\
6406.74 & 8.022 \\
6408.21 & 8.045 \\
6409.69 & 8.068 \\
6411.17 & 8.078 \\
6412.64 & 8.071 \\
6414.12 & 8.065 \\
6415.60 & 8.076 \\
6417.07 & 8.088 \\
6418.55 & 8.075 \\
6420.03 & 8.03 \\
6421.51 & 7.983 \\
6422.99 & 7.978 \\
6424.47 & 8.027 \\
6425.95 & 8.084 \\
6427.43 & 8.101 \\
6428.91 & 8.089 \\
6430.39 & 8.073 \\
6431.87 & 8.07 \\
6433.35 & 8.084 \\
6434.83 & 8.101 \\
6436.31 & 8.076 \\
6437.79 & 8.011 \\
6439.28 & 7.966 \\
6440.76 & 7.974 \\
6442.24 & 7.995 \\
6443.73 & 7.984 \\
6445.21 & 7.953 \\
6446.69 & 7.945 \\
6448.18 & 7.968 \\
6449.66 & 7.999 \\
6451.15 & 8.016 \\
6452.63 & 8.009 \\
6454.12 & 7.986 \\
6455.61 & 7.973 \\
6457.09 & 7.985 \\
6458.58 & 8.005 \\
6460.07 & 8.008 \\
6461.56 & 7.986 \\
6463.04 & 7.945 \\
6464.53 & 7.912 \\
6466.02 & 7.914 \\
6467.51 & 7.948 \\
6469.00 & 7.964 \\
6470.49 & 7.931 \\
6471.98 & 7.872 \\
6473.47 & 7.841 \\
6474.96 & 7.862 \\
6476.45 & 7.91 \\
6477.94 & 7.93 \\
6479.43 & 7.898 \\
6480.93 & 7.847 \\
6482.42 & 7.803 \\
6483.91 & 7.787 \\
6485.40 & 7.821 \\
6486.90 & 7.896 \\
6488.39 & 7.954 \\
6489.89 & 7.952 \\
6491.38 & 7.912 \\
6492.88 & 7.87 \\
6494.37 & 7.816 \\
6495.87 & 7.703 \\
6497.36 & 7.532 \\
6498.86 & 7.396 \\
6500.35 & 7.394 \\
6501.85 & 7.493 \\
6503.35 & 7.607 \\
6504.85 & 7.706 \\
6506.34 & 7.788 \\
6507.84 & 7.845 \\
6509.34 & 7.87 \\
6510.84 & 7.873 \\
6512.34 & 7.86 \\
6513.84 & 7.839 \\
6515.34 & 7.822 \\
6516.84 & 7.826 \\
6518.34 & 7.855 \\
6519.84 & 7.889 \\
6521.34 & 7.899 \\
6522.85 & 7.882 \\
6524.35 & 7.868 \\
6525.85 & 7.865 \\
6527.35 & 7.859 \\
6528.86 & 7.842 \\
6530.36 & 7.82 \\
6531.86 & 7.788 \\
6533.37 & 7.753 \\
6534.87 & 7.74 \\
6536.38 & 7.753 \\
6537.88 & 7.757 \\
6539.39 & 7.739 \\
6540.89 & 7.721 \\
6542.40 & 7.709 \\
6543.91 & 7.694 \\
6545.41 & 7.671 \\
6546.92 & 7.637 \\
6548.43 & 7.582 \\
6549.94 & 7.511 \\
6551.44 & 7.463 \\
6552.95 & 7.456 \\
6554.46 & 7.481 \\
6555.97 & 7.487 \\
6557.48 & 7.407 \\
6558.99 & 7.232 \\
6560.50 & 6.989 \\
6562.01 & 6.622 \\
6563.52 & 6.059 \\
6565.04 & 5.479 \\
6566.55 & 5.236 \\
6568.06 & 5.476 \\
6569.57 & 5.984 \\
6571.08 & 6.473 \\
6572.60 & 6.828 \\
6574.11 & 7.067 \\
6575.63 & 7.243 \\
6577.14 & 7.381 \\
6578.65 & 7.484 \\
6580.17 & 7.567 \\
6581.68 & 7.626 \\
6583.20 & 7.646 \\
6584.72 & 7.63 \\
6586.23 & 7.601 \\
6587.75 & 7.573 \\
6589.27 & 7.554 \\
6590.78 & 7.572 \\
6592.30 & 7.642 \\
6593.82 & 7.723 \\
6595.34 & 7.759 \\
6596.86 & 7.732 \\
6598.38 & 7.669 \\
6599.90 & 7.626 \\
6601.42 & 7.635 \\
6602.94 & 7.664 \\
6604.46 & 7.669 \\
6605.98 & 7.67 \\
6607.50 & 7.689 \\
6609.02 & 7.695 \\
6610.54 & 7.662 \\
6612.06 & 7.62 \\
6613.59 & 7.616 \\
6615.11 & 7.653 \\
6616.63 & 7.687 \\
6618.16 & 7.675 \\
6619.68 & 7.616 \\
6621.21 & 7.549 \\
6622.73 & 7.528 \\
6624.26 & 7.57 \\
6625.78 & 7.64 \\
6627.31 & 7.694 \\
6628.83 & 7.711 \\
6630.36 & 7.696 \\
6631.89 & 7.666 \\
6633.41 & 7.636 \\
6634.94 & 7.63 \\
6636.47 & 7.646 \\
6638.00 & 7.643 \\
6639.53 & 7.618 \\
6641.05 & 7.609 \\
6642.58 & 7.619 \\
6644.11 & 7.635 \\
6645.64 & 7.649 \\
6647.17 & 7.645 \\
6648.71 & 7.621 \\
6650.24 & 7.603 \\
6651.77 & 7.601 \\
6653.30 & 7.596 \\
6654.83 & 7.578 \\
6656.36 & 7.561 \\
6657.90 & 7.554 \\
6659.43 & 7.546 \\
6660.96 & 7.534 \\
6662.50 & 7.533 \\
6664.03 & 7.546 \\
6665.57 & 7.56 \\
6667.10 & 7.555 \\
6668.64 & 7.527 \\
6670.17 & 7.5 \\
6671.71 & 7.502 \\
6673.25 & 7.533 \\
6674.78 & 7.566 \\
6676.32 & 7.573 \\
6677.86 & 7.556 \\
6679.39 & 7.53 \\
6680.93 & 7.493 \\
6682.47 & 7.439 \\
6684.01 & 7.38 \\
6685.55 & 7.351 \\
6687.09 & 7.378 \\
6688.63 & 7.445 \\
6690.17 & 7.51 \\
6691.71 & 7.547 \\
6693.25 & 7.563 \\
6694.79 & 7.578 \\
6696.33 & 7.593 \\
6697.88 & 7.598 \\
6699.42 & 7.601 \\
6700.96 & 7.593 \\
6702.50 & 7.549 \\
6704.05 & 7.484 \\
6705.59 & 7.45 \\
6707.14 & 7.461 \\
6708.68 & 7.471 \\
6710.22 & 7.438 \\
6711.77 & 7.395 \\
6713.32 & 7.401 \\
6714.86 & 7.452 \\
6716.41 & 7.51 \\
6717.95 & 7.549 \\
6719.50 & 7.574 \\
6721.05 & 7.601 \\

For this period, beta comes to -42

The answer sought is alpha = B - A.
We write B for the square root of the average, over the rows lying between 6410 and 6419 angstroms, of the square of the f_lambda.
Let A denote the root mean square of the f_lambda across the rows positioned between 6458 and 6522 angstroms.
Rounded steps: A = 7.8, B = 8.08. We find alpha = 0.24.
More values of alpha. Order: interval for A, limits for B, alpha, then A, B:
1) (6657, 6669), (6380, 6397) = 0.57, 7.5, 8.12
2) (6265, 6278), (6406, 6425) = -0.43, 8.5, 8.05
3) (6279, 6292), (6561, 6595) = -1.41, 8.4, 7.02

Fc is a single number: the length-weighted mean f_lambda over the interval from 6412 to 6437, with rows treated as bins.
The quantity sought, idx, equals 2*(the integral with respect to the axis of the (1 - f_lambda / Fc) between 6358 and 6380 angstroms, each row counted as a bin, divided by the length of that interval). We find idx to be -0.03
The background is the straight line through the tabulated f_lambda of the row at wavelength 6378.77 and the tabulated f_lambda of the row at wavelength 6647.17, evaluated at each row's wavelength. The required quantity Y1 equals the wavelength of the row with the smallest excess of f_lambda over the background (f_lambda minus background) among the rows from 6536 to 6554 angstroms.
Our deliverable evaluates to 6552.95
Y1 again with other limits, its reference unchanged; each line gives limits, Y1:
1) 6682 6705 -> 6685.55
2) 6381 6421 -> 6393.48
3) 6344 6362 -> 6361.17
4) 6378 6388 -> 6380.24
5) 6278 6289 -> 6288.36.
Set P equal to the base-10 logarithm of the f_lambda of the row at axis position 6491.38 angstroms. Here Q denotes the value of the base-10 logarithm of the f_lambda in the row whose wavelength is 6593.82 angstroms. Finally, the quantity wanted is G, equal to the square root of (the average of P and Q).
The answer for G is 0.945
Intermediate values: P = 0.898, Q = 0.888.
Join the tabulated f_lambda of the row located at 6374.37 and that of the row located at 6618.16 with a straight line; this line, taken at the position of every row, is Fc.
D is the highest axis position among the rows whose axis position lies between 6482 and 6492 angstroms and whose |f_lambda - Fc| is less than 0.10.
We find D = 6491.38 angstroms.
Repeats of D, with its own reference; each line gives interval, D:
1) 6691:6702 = 6700.96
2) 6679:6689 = 6688.63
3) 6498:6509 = 6507.84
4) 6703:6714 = 6713.32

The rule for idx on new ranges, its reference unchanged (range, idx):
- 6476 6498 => 0.05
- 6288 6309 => -0.07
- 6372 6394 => -0.02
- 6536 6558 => 0.11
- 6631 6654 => 0.11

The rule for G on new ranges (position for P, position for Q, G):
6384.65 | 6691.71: 0.947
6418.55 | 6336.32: 0.956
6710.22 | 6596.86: 0.938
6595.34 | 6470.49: 0.946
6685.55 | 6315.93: 0.946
